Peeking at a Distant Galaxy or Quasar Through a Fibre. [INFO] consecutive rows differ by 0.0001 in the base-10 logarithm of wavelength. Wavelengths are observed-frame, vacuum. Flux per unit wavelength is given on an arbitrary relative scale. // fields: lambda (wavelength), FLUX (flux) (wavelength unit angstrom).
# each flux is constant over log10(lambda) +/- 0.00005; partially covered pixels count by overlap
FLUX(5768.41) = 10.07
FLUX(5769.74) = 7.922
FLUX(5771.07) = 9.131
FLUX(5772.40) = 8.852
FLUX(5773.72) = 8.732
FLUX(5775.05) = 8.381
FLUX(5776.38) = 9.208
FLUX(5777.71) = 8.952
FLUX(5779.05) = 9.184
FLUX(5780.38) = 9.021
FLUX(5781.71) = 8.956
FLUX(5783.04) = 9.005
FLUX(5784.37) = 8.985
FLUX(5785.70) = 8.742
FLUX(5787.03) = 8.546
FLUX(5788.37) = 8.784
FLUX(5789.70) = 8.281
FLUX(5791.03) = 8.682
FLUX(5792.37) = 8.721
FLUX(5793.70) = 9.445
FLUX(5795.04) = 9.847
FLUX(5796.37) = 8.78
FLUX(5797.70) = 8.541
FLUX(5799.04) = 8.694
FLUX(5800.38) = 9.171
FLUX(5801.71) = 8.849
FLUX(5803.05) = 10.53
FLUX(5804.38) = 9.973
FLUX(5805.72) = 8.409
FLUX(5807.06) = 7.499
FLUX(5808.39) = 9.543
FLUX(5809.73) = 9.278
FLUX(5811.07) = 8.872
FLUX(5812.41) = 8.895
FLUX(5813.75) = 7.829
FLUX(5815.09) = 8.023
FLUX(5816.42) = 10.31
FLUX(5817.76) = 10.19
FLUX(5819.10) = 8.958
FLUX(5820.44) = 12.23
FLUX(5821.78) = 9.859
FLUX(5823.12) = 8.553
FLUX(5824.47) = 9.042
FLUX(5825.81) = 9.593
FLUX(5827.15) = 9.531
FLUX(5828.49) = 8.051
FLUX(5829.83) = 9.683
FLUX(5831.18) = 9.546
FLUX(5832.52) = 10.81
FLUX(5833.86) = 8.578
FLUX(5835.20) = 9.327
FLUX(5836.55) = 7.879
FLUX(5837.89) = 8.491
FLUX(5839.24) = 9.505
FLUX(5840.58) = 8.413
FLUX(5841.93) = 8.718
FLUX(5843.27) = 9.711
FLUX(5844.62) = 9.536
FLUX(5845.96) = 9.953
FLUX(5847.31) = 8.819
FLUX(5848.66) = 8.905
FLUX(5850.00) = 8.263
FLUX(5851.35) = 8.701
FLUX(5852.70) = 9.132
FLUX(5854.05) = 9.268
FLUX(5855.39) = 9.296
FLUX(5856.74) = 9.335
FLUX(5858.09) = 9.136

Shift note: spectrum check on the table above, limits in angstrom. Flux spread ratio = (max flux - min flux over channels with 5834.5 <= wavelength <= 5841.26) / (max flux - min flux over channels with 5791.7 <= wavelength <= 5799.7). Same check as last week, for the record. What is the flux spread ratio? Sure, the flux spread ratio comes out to 1.25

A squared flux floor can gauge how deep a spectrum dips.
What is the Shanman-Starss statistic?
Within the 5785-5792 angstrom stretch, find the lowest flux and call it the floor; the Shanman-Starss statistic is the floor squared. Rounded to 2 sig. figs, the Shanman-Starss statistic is 69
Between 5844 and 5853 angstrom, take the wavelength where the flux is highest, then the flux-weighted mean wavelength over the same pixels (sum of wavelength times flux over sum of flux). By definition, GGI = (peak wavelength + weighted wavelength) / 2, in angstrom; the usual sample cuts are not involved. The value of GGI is 5847.3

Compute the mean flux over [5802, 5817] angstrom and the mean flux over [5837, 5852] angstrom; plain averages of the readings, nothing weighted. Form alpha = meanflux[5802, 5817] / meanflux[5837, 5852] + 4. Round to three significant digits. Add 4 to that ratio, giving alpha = 5.00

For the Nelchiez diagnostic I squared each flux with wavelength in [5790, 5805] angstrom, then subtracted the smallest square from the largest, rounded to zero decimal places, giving 38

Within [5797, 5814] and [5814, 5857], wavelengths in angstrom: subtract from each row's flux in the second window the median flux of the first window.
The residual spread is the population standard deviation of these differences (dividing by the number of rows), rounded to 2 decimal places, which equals 0.87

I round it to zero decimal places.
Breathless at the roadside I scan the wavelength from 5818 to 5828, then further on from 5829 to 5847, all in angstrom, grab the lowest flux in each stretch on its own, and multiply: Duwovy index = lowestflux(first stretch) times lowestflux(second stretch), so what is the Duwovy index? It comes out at 67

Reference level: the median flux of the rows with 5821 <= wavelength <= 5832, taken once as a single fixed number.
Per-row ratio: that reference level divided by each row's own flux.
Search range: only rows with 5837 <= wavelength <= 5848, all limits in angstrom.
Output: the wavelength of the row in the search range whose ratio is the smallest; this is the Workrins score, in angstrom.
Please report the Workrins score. 5845.96 angstrom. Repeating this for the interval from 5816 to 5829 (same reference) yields 5820.44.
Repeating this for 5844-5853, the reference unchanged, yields 5845.96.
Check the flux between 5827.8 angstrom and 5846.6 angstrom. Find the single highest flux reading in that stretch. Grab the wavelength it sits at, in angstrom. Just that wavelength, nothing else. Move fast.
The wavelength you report 5832.52 angstrom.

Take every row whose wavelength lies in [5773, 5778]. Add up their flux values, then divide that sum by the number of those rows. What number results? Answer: 8.8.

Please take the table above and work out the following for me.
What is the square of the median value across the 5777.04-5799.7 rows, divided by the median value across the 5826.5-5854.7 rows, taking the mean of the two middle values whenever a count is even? 8.45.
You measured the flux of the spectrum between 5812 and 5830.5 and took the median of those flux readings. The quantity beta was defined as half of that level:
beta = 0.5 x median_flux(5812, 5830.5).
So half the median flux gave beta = 4.64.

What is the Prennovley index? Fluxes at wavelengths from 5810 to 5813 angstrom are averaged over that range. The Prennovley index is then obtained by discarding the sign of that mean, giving 8.9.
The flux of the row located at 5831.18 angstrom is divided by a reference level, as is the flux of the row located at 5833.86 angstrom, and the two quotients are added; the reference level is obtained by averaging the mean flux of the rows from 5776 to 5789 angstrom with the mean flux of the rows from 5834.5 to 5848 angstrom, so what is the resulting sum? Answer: 2.02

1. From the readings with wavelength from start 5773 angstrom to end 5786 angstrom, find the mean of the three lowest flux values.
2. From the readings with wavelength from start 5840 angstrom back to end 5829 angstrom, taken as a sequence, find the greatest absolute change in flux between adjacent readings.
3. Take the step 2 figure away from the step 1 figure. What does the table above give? 6.4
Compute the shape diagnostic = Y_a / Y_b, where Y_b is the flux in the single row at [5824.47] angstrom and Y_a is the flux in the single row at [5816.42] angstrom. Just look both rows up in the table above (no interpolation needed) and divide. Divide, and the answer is 1.14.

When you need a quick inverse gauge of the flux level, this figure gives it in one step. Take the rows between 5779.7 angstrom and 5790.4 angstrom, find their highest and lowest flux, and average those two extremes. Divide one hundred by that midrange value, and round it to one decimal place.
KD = 11.6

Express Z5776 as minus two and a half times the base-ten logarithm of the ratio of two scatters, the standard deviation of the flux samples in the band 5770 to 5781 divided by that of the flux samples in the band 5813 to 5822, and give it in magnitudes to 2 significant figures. 1.8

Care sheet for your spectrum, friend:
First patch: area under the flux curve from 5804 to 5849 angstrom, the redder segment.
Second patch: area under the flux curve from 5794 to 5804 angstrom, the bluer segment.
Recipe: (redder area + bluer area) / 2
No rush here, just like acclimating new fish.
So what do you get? 253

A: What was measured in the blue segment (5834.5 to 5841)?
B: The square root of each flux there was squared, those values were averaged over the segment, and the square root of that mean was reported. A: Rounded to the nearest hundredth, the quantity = 2.95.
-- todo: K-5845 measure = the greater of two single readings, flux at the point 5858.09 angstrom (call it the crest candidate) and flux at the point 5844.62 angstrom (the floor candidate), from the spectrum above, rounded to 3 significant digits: 9.54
